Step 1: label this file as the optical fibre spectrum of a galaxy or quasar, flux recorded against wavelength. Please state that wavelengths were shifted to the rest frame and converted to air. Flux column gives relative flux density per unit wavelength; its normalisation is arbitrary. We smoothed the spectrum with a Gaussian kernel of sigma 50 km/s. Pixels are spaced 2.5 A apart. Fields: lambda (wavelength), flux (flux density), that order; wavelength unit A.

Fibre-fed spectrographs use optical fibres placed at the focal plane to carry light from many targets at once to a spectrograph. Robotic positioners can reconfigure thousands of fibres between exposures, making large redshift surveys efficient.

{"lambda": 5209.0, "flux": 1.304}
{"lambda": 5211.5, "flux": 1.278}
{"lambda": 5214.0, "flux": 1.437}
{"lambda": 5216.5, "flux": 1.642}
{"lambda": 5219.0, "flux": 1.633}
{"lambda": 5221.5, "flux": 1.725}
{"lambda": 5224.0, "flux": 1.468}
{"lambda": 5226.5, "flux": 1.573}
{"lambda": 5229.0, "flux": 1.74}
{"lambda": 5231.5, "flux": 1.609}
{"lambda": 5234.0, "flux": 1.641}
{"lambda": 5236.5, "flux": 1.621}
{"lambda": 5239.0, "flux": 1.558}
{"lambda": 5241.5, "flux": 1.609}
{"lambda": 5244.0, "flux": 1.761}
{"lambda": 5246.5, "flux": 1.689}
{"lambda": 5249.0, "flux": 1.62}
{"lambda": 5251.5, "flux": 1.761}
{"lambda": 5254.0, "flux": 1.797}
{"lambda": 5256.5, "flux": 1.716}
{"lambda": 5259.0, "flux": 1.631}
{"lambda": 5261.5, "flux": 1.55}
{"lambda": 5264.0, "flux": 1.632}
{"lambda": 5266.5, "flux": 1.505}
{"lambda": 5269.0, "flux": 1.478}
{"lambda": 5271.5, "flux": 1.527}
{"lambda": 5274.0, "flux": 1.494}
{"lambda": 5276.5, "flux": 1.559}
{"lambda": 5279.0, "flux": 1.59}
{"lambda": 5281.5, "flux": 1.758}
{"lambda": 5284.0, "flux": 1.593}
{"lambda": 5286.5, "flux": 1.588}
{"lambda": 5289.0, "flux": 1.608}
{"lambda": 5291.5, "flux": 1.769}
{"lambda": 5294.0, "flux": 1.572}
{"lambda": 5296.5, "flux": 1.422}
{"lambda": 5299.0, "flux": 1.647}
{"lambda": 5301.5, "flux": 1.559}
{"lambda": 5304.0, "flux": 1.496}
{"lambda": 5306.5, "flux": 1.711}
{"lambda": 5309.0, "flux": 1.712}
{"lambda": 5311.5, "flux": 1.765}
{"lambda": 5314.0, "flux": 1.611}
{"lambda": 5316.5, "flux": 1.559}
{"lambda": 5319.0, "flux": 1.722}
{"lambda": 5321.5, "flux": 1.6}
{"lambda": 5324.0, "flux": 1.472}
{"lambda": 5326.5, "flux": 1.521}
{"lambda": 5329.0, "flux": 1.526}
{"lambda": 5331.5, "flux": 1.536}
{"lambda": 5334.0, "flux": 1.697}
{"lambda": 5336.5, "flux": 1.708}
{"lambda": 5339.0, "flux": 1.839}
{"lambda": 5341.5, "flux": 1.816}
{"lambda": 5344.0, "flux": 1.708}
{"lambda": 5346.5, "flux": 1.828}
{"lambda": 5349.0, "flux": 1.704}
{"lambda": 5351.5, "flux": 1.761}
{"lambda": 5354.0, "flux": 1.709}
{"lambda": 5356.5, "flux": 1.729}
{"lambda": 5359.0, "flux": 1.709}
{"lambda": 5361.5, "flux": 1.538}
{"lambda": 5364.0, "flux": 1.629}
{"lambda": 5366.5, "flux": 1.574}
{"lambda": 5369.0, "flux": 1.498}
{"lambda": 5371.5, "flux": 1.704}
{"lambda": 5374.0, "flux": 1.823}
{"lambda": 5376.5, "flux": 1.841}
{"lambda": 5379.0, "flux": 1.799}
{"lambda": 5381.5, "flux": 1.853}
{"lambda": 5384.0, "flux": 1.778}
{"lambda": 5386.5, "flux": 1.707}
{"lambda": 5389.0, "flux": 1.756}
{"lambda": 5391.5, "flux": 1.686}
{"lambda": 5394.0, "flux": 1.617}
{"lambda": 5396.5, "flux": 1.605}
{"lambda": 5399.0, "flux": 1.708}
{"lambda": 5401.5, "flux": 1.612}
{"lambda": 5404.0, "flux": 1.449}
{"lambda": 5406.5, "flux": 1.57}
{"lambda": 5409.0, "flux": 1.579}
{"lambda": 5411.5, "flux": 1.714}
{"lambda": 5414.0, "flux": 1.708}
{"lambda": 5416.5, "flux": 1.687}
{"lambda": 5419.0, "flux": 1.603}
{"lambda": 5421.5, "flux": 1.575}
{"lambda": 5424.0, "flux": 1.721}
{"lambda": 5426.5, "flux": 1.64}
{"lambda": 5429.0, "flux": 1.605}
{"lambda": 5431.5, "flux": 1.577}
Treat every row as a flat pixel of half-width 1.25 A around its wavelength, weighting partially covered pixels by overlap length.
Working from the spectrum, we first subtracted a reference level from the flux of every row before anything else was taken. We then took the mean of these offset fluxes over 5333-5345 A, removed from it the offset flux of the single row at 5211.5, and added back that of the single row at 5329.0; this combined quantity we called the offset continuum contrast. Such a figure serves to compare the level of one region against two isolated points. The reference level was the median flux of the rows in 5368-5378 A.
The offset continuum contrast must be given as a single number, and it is 0.24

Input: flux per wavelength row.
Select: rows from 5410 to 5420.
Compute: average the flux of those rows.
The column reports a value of 1.68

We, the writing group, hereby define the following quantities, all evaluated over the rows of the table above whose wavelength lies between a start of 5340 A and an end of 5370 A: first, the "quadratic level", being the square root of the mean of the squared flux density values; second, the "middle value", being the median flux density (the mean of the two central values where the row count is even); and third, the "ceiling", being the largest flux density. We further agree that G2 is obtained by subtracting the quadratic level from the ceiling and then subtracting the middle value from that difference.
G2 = -1.57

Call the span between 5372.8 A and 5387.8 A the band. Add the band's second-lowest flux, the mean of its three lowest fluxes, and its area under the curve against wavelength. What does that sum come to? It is 30.5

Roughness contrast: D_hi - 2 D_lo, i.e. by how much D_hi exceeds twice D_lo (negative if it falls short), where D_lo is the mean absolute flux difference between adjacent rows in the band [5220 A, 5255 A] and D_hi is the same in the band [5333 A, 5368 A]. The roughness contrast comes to -0.12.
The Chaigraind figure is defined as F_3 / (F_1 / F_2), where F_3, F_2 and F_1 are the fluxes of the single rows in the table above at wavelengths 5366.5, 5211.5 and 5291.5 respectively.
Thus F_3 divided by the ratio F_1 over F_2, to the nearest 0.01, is 1.14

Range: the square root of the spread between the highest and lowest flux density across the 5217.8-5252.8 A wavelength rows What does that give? 0.54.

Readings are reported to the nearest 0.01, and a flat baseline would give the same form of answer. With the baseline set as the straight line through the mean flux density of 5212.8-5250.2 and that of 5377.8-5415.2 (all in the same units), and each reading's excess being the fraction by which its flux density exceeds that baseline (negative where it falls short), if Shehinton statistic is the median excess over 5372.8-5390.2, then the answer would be 0.08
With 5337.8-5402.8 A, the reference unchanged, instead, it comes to 0.03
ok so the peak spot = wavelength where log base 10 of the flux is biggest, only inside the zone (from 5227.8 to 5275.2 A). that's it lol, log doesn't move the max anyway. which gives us 5254.0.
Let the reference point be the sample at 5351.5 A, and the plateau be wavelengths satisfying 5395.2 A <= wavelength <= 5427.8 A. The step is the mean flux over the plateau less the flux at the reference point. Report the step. -0.13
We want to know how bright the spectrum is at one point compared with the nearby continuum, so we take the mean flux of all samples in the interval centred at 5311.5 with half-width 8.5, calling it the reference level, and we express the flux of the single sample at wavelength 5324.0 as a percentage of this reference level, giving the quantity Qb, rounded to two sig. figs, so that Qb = 89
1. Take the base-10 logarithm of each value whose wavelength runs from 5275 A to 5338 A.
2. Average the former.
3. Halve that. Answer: 0.103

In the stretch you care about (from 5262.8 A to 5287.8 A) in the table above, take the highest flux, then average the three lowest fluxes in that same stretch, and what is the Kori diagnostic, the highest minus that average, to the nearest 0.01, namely 0.27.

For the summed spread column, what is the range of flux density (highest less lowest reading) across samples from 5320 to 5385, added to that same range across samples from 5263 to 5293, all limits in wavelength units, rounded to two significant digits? 0.67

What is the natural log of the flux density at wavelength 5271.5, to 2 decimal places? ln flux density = 0.42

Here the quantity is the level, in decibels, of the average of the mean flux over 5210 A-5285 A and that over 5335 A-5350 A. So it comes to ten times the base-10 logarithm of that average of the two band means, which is 2.27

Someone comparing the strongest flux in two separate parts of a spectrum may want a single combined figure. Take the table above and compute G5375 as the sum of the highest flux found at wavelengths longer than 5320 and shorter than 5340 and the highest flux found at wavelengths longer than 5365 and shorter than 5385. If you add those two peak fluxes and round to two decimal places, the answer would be 3.69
